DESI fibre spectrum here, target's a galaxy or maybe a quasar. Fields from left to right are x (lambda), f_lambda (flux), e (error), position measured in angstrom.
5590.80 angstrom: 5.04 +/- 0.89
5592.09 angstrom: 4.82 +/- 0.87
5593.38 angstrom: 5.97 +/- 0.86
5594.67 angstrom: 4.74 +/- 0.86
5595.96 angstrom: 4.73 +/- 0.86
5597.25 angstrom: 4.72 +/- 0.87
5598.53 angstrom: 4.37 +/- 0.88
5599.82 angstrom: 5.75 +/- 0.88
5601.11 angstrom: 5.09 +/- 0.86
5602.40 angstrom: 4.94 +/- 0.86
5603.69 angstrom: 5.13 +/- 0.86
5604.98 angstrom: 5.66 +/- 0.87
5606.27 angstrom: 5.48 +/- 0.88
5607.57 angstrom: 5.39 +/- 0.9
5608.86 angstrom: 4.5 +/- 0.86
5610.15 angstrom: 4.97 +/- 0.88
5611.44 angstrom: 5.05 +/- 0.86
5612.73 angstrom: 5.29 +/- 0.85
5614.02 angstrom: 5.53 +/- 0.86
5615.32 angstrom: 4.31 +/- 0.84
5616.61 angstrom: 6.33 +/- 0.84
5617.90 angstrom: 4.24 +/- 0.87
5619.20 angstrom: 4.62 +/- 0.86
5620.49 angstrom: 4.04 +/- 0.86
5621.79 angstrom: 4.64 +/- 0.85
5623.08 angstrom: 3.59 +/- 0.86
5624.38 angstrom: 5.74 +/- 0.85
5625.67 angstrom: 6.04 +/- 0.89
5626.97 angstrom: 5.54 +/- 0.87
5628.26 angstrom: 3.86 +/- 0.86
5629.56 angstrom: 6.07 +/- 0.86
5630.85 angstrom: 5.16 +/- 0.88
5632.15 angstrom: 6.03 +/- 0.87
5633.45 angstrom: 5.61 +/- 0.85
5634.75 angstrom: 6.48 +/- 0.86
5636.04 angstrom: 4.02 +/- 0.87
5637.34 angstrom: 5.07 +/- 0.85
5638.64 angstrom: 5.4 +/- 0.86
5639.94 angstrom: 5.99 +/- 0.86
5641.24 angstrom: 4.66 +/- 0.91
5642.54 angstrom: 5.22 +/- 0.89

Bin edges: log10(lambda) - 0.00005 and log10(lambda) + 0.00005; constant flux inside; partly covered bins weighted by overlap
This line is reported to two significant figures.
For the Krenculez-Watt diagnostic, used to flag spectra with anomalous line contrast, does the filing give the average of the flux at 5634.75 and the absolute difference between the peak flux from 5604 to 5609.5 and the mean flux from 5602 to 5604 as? 3.6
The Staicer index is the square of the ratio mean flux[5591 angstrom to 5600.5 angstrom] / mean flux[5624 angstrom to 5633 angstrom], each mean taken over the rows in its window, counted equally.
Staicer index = 0.83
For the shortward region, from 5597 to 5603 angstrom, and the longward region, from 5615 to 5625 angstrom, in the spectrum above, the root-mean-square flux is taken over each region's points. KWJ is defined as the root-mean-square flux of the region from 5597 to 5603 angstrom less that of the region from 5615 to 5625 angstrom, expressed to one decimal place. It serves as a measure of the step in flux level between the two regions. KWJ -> 0.2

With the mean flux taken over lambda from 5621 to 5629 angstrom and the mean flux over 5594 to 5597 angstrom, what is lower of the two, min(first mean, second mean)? 4.7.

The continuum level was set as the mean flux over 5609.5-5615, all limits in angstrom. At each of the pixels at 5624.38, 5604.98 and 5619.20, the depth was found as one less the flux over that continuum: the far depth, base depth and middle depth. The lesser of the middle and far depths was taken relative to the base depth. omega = 1.2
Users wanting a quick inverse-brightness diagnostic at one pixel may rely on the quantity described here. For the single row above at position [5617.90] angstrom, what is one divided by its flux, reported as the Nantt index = 0.236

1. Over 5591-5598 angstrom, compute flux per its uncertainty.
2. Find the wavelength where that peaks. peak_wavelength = 5593.38 angstrom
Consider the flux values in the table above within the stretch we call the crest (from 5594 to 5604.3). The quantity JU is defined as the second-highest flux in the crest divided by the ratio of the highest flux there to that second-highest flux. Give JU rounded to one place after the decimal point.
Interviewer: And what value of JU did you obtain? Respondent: 4.6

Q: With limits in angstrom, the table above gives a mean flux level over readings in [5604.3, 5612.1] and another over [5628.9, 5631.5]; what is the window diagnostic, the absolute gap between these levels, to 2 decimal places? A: 0.44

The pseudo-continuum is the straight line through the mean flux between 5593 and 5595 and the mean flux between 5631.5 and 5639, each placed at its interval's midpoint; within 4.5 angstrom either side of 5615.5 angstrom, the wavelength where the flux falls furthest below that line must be 5617.90 angstrom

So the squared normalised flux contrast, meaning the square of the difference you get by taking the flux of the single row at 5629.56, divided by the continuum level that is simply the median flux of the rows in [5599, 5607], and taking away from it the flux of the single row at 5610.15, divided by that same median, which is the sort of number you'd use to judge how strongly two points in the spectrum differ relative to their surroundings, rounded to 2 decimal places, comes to 0.04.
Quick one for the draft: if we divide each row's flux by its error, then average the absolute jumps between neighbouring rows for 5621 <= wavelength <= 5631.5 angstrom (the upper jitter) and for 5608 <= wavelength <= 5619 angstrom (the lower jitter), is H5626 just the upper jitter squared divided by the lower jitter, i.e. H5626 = 1.9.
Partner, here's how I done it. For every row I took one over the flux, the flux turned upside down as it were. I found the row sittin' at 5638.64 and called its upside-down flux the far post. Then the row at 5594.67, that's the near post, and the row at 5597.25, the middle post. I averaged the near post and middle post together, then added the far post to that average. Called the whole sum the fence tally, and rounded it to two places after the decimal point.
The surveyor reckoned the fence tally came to 0.40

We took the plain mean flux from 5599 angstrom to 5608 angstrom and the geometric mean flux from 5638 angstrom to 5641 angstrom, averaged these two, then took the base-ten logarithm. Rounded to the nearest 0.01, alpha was 0.74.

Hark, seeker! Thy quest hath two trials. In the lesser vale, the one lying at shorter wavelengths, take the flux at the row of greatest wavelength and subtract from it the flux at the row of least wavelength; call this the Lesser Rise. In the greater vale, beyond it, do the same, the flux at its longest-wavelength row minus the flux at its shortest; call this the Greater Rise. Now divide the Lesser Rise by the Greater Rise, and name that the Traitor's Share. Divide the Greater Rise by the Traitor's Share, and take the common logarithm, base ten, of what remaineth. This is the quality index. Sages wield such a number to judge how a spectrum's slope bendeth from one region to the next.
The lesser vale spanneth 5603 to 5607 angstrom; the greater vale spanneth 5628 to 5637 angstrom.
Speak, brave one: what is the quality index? -1.1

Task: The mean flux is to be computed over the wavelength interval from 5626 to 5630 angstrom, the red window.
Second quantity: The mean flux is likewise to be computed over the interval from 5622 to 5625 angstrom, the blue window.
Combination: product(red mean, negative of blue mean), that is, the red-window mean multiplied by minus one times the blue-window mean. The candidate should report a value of -24.1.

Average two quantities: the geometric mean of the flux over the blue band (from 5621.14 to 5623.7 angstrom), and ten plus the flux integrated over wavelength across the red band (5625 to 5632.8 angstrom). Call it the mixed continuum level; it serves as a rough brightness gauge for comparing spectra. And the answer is 28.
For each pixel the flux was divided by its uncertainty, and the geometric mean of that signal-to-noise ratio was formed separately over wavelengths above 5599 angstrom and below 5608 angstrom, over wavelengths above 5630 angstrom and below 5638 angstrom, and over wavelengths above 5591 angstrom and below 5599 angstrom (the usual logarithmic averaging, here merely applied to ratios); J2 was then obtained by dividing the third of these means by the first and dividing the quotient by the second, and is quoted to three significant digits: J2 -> 0.149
